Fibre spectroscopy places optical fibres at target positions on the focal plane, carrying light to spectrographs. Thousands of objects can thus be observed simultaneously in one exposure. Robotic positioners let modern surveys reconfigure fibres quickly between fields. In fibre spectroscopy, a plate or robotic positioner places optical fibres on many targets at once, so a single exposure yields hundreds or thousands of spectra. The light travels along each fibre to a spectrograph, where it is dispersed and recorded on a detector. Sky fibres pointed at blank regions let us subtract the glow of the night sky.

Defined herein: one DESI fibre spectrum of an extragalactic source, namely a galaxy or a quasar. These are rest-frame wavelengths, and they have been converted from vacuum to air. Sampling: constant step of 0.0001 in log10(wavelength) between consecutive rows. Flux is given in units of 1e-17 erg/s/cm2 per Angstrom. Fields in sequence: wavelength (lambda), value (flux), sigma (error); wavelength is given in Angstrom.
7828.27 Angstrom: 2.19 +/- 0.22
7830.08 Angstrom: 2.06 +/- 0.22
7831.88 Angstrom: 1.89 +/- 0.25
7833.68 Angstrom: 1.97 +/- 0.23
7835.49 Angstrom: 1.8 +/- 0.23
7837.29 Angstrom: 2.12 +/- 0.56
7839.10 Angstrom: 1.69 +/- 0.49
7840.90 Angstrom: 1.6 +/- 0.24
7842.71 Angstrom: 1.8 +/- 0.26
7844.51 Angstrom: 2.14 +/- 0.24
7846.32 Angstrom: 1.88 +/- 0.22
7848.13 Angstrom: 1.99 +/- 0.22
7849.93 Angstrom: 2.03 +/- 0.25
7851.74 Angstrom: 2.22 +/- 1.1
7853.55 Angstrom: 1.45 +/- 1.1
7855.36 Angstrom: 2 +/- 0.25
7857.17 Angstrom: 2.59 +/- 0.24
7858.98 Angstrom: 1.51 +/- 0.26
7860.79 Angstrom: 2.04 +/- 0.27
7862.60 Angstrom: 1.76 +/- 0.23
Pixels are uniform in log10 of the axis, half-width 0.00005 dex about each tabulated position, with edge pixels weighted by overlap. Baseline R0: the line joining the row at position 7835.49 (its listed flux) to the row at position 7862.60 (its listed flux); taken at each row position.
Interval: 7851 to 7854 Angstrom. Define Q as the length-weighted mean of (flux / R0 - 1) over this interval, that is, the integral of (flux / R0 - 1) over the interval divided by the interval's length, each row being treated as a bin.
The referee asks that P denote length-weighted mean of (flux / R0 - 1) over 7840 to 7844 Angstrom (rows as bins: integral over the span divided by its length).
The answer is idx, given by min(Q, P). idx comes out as -0.03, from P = -0.03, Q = 0.05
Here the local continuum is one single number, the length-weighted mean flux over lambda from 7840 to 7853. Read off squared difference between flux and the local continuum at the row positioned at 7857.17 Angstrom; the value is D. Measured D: 0.425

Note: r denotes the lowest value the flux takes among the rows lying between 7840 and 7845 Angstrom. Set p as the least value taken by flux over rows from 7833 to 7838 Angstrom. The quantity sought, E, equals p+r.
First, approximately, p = 1.8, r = 1.6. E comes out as 3.40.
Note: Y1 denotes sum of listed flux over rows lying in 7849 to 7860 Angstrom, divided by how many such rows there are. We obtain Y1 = 1.97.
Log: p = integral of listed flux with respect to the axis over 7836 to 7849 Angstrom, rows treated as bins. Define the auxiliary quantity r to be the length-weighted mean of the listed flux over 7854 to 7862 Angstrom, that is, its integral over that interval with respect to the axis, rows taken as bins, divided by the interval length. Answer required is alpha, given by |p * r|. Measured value 49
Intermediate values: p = 24.5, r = 1.99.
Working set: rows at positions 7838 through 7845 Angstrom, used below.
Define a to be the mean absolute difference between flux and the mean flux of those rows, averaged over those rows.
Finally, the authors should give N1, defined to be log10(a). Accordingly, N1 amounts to -0.8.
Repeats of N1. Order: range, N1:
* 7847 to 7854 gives -0.6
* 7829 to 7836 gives -1.1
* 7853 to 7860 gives -0.4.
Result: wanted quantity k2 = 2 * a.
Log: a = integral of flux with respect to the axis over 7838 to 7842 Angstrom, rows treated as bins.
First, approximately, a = 6.7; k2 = 13.4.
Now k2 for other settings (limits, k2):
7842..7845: 11.8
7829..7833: 15.9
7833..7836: 11.3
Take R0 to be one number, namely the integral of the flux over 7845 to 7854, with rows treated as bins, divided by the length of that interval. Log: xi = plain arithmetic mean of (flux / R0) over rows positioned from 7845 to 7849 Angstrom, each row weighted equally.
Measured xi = 0.994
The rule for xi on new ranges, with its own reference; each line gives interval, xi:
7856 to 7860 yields 1.053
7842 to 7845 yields 1.012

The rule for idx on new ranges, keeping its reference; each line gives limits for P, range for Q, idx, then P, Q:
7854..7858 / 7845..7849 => 0.10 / 0.24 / 0.10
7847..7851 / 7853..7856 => -0.02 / 0.13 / -0.02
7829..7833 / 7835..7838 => 0.10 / 0.10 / 0.10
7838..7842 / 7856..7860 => -0.07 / -0.07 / 0.16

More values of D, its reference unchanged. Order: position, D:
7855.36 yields 0.004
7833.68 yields 0.001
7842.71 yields 0.019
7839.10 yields 0.061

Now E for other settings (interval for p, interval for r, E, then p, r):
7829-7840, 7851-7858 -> 3.14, 1.69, 1.45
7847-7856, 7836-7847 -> 3.05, 1.45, 1.6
